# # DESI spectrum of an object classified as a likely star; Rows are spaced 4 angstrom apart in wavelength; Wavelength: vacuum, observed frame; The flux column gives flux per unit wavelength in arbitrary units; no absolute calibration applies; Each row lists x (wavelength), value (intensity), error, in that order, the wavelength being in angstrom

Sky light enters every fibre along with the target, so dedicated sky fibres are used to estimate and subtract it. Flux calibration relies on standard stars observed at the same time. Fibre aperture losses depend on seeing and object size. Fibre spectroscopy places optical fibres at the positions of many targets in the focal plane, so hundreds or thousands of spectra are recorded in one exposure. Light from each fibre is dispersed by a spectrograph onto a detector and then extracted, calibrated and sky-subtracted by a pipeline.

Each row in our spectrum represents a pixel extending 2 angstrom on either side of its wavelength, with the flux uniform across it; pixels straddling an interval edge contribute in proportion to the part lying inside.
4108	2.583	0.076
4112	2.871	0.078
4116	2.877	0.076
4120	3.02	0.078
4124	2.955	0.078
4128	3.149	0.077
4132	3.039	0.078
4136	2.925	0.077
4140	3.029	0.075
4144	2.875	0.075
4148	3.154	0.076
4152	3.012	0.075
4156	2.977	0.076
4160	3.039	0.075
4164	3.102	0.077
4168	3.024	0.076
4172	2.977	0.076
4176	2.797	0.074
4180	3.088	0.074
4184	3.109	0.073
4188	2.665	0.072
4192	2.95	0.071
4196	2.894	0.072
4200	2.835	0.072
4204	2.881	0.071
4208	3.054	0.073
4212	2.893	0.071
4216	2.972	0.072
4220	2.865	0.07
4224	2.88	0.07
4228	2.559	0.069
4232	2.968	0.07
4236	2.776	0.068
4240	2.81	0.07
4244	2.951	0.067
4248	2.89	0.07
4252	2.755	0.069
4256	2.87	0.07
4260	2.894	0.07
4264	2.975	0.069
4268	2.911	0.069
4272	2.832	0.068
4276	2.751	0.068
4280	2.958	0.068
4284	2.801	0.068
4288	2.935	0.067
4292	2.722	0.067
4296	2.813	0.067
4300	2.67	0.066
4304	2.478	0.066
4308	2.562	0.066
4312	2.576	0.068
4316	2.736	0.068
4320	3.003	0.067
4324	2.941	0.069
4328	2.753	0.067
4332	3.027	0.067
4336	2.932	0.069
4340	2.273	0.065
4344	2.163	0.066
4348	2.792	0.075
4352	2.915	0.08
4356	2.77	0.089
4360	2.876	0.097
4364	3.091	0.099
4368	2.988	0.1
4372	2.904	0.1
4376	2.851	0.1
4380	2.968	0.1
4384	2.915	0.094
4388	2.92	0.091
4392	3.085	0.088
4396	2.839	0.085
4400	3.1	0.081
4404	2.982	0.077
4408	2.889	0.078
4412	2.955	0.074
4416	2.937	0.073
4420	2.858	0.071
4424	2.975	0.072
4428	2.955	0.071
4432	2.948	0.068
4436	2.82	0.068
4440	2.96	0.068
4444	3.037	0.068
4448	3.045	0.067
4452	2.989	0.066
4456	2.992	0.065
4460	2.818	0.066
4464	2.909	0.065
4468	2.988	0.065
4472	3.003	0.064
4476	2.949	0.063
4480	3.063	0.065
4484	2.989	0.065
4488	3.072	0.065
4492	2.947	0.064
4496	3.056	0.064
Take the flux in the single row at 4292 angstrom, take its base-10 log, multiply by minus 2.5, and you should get -1.09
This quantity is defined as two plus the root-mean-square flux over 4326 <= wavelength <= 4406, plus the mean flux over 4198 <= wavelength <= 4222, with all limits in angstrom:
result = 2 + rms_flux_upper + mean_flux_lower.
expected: 7.78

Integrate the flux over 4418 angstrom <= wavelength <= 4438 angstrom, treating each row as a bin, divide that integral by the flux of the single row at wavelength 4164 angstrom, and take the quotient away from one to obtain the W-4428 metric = -17.8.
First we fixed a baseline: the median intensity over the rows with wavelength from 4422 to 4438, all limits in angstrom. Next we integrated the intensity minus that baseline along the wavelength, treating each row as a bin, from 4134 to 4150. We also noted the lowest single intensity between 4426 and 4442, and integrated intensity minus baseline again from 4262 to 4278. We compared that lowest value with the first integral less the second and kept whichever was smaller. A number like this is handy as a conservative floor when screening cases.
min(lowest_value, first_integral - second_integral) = 2.1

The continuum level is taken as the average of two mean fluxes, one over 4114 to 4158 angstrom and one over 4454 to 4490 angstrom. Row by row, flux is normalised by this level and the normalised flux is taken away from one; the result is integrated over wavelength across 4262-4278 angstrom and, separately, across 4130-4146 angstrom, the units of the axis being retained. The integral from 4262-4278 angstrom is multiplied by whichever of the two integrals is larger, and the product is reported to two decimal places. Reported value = 0.42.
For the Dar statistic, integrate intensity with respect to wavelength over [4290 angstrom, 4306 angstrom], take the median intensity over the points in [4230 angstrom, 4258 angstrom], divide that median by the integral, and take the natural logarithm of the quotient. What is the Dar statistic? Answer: -2.7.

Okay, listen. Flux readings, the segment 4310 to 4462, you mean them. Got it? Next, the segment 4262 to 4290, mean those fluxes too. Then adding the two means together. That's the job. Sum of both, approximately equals 5.76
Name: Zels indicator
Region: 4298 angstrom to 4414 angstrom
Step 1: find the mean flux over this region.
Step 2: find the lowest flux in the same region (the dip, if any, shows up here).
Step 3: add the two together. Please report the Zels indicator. 4.99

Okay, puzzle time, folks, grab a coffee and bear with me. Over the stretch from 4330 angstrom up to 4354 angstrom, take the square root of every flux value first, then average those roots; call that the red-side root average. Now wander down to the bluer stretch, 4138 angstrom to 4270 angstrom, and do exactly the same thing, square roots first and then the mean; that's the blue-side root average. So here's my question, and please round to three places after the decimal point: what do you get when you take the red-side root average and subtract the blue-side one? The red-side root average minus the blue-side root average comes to -0.074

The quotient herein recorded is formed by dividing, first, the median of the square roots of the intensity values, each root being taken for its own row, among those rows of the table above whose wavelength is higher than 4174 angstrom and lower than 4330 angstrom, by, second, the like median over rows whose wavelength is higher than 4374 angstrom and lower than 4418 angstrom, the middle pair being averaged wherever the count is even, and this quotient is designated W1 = 0.989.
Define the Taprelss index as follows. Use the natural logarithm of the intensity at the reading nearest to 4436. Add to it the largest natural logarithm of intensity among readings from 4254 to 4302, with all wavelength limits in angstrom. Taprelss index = 2.127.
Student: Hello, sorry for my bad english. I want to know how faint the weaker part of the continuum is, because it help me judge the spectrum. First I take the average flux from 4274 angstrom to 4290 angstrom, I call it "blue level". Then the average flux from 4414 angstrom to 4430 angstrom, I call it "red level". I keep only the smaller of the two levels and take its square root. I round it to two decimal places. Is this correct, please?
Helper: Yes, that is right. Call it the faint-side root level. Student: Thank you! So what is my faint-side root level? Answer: 1.69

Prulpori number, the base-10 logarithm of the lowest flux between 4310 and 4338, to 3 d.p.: 0.411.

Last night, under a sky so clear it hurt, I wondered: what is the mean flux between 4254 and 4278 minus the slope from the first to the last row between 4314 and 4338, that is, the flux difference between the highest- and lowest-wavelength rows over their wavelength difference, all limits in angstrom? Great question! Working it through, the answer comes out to 2.86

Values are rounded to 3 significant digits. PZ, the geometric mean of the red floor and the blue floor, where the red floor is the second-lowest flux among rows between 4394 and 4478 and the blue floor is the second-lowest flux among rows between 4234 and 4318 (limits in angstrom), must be 2.69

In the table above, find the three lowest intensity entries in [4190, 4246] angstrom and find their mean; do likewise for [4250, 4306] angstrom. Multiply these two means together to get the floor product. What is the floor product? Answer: 7.1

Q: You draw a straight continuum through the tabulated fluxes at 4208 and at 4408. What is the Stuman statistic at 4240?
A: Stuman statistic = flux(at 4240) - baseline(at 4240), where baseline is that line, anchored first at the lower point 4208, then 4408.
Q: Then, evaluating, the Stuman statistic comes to -0.22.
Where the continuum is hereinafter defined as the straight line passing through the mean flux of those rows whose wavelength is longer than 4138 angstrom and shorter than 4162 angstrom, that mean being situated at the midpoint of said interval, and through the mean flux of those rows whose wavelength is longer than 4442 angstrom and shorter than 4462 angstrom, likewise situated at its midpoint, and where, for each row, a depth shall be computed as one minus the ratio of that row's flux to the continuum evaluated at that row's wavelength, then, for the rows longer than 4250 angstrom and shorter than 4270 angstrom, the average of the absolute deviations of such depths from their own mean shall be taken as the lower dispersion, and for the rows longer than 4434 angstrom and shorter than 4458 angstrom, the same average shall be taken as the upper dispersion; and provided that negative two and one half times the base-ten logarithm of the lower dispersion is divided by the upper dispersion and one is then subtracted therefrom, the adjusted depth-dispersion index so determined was 227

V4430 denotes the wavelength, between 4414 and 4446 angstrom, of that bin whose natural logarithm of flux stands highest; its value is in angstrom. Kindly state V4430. 4444 angstrom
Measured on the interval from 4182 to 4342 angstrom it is 4184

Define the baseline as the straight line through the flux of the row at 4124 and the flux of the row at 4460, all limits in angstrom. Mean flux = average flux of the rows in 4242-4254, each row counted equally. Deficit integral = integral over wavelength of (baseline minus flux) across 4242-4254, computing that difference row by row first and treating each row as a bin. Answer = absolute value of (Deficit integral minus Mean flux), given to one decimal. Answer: 2.4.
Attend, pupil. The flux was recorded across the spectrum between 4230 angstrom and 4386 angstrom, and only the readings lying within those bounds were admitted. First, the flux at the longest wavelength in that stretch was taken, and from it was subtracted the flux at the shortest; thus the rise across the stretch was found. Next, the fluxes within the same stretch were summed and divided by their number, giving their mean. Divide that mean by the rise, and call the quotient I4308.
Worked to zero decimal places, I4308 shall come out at -53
